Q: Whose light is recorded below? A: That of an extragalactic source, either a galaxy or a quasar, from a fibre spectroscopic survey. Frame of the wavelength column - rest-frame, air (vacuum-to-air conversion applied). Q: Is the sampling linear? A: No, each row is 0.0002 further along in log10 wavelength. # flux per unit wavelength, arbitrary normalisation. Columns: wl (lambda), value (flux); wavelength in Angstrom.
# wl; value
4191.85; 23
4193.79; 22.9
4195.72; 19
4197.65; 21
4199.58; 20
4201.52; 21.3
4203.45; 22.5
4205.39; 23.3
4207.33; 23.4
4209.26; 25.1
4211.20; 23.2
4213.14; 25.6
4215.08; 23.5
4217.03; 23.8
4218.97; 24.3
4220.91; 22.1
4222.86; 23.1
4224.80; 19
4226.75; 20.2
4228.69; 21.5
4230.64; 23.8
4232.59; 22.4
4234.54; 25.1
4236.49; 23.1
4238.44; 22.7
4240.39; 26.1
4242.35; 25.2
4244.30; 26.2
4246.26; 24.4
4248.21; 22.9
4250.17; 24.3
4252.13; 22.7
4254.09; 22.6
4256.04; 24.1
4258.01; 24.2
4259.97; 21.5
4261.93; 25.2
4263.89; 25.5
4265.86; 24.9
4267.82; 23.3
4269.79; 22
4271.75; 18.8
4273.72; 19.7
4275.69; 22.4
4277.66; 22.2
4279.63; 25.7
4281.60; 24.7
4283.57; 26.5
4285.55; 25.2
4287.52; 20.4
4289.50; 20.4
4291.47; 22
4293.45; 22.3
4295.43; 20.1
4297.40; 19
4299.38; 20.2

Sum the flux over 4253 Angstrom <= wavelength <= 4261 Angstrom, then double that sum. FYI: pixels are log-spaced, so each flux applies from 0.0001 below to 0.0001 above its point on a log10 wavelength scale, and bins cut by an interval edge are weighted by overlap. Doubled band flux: 185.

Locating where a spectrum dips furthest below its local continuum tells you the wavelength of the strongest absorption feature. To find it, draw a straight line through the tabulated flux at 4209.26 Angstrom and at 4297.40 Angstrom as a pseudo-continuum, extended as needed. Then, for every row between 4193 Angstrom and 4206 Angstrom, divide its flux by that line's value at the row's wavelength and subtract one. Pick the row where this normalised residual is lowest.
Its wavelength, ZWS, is 4195.72 Angstrom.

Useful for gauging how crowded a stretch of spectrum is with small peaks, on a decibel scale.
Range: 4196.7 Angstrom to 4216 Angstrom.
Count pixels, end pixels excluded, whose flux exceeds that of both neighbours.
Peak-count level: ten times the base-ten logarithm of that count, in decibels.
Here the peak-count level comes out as 3.0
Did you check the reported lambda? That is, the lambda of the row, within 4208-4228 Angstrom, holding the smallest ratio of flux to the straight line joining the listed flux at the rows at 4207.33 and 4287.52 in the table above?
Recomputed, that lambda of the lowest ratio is 4224.80 Angstrom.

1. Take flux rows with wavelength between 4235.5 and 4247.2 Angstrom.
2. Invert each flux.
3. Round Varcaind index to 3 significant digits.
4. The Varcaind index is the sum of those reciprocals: 0.244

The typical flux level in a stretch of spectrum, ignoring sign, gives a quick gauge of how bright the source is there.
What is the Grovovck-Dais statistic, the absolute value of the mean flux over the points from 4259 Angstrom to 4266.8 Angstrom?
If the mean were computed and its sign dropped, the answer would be 24.3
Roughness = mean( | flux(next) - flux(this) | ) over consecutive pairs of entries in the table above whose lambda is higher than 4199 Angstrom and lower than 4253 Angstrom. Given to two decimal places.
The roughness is 1.57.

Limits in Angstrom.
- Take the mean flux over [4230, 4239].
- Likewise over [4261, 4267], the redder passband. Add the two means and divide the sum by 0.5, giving 97.2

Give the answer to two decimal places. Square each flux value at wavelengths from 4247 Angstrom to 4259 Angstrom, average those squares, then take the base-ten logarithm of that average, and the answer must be 2.74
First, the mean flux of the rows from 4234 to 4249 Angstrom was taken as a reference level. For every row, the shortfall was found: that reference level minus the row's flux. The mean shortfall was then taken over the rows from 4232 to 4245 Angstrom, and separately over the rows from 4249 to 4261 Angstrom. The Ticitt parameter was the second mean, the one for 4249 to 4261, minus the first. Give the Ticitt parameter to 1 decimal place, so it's 1.2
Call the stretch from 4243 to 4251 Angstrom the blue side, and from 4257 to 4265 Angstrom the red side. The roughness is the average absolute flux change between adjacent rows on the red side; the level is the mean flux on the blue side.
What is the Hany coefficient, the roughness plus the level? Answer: 26.7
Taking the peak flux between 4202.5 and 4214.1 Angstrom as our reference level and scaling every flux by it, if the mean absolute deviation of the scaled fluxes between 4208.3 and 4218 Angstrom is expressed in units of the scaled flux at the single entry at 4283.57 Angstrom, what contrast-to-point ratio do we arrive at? 0.034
